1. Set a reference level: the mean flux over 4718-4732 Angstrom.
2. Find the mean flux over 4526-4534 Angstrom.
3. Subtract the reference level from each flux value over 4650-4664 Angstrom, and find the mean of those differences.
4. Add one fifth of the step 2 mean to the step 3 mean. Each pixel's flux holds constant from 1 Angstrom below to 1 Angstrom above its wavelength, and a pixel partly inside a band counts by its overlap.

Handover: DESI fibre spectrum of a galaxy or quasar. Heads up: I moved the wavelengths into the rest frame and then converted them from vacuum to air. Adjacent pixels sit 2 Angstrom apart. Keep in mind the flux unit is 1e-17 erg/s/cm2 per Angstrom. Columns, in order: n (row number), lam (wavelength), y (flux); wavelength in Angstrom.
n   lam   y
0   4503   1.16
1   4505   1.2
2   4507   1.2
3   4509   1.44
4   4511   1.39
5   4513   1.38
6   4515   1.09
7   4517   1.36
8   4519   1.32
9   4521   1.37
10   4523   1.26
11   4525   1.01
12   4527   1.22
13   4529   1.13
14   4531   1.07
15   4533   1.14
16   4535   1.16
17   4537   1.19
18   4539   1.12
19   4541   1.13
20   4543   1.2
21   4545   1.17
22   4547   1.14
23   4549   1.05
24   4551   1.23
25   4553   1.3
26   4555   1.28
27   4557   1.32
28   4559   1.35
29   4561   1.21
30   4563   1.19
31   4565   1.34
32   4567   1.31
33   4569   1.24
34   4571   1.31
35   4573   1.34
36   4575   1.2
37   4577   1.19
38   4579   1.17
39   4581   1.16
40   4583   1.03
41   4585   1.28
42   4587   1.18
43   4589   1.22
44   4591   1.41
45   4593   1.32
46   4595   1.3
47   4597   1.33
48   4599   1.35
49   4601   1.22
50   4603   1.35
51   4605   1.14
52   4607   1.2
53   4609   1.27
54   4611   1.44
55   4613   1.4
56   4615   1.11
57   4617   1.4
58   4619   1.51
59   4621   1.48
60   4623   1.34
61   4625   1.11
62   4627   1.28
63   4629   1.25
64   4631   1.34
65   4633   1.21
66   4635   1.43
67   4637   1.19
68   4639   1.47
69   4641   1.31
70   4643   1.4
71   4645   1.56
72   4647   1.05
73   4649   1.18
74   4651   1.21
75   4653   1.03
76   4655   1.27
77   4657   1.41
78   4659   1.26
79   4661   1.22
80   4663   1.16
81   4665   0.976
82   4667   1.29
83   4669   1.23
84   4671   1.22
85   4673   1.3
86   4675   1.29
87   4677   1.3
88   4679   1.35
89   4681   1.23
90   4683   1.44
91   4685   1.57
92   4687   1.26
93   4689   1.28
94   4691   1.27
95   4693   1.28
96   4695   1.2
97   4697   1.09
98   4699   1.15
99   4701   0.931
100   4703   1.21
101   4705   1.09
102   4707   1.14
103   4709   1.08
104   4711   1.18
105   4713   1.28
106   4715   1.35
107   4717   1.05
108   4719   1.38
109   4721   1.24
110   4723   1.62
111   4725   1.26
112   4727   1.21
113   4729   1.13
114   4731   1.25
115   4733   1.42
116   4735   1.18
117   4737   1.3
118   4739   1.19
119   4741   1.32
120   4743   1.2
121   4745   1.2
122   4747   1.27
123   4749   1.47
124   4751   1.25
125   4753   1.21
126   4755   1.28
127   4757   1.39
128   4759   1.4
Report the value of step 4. 0.15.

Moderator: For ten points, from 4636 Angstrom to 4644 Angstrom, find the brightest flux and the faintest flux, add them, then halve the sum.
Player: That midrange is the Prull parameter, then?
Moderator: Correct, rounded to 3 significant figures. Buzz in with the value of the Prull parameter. 1.33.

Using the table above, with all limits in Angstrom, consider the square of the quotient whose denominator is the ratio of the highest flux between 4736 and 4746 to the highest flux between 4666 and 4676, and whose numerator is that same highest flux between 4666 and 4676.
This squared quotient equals 1.6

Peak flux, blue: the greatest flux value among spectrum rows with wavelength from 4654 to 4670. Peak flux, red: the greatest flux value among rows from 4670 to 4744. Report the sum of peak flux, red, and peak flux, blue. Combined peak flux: 3.03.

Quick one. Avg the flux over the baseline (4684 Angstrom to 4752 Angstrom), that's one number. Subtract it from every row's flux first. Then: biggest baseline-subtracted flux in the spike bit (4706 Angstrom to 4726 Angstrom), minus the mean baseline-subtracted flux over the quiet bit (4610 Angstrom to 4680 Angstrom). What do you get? 0.33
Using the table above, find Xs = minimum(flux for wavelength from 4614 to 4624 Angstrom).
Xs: 1.11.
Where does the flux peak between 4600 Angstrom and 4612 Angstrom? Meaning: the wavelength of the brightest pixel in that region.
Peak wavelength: 4611 Angstrom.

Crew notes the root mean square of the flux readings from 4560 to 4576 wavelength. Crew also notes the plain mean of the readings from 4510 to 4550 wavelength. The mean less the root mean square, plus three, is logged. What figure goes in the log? 2.93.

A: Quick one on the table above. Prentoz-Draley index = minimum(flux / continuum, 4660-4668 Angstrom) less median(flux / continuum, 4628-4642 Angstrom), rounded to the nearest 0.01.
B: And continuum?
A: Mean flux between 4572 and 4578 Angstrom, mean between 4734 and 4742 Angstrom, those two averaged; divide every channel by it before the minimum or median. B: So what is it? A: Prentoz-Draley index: -0.27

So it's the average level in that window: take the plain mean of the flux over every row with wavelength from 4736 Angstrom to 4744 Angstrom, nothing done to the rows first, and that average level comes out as 1.25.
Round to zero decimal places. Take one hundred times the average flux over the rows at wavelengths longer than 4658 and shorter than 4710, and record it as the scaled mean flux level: 122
